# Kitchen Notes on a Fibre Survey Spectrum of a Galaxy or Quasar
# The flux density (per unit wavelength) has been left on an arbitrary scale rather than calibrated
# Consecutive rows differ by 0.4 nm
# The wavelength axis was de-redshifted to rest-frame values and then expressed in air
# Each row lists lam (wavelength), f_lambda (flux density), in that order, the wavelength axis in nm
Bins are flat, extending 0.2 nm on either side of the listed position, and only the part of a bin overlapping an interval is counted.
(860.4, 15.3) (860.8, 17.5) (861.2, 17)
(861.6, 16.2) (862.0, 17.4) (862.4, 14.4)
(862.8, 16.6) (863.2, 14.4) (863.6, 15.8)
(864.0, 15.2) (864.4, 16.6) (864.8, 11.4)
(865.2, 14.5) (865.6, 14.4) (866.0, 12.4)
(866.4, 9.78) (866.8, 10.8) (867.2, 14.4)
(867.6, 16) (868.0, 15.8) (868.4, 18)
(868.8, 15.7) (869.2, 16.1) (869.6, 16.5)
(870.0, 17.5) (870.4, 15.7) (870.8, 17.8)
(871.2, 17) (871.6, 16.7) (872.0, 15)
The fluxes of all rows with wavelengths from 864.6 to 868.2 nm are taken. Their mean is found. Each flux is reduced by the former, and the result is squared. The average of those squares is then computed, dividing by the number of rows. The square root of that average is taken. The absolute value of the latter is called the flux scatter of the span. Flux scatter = 2.1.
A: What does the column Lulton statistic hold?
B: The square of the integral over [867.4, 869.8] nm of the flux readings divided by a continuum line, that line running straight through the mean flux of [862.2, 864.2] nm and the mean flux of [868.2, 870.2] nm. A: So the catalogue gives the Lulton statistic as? 5.6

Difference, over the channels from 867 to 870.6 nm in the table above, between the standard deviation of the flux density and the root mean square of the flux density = -15.2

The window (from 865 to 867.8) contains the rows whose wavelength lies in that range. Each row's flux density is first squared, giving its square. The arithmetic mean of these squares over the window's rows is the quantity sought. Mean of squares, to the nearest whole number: 178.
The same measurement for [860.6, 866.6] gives 227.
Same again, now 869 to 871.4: 282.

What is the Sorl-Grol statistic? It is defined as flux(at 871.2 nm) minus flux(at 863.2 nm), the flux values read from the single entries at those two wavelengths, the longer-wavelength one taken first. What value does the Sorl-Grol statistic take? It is 2.6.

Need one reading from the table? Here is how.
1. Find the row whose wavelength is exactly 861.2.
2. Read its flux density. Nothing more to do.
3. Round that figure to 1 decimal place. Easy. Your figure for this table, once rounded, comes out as 17.0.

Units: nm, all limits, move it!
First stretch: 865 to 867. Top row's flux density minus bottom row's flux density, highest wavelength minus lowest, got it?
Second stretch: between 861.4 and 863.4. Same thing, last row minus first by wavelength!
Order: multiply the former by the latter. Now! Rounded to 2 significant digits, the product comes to 6.7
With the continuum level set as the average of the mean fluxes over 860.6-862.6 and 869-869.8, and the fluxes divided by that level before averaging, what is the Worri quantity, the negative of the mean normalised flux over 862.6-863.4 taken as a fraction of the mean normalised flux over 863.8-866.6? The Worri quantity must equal -1.15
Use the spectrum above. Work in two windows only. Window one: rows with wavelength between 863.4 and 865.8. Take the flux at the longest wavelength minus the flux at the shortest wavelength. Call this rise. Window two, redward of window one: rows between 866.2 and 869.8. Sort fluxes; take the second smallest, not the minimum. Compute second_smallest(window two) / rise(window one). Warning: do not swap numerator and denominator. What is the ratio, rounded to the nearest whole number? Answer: -8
